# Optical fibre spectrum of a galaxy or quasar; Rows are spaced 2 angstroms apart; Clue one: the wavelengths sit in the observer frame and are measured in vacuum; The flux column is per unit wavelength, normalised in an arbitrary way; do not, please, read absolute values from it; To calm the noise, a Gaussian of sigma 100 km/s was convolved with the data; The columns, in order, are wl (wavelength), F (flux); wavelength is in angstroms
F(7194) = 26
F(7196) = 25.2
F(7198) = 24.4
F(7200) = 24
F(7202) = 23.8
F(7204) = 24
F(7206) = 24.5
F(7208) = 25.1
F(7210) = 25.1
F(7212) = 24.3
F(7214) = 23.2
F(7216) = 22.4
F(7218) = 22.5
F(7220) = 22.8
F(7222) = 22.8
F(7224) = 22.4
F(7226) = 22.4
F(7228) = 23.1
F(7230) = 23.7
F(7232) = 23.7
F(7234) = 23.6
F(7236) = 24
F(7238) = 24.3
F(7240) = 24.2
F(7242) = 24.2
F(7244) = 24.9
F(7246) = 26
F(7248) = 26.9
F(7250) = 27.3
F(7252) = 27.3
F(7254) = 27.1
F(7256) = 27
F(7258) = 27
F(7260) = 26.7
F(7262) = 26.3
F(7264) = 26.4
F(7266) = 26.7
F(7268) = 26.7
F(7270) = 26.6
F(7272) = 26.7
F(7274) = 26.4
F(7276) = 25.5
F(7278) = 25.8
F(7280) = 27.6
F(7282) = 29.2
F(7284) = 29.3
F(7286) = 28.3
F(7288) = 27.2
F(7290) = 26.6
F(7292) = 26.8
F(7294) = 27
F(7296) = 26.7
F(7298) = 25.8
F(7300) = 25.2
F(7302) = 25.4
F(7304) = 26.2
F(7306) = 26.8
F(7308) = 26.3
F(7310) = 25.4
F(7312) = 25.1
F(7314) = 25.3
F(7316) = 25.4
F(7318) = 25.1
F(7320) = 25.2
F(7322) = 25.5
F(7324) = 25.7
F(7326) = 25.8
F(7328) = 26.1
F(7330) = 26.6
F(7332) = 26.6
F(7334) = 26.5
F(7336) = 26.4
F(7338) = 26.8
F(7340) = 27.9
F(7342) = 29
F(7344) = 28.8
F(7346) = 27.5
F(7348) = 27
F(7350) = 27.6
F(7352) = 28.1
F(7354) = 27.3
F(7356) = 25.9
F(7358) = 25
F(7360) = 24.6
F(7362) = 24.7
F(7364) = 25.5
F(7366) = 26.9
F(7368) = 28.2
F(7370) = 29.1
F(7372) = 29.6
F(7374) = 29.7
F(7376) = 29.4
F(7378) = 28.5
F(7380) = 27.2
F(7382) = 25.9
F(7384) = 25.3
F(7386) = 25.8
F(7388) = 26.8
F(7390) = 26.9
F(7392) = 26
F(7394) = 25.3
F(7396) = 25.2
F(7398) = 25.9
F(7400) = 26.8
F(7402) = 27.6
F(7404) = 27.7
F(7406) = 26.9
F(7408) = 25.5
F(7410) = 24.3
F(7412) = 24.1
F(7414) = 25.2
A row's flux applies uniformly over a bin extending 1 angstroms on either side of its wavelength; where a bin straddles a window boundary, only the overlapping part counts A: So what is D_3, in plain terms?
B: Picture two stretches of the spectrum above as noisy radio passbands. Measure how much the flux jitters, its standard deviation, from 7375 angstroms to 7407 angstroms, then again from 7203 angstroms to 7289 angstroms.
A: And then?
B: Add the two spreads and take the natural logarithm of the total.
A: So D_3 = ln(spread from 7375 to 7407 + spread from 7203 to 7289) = 1.1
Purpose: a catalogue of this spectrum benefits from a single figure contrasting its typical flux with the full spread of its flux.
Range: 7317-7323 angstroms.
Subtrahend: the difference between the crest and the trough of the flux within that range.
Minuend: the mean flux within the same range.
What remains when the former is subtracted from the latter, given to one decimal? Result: 24.9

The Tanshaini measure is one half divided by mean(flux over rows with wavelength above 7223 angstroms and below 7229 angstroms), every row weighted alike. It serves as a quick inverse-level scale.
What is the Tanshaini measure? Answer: 0.0221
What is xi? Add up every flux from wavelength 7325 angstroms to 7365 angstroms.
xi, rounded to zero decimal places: 534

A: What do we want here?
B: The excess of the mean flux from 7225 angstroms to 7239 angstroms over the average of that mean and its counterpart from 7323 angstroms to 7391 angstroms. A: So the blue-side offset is -1.7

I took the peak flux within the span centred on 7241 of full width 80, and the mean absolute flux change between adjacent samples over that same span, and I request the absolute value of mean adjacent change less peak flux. 27.2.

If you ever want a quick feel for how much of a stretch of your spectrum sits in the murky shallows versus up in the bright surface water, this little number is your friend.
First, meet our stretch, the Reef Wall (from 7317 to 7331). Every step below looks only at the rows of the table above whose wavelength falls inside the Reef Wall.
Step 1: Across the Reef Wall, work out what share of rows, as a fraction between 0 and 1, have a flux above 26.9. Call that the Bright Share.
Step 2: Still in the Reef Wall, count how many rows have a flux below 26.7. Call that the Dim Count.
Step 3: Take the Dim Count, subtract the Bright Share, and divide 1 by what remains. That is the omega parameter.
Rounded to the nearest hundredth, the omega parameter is 0.14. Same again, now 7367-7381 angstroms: -1.00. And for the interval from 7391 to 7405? 0.27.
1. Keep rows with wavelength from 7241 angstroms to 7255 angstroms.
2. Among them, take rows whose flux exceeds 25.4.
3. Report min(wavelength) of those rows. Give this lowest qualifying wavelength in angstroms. 7246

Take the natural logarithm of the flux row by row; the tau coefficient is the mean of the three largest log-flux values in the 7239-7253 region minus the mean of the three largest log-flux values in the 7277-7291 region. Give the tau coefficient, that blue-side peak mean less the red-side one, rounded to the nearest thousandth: -0.063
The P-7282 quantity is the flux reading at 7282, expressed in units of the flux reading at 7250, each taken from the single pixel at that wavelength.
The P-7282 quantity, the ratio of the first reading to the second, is 1.07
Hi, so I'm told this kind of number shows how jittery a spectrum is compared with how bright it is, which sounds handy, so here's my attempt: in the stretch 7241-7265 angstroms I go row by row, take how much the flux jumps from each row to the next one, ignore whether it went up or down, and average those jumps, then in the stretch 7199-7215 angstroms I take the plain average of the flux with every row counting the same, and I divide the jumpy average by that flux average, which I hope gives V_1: 0.016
